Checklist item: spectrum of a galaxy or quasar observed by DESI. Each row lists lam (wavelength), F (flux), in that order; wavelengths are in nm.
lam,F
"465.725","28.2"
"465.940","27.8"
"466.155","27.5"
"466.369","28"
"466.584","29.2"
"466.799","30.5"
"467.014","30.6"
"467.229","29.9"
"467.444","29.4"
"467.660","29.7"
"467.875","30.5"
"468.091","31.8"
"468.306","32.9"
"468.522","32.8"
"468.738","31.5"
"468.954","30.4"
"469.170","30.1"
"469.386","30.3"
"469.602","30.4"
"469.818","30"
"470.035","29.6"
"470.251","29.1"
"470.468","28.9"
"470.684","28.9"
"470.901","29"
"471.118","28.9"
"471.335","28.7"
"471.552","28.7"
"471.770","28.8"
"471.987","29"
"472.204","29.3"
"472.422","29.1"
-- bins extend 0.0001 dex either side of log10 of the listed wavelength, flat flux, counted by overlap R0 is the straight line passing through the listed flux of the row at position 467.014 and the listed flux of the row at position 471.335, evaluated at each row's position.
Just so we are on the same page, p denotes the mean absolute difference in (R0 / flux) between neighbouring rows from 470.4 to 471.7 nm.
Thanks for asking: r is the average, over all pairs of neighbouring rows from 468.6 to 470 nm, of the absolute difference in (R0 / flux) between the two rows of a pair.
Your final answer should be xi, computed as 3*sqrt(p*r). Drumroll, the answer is 0.020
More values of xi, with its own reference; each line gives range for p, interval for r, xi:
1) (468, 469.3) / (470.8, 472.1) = 0.030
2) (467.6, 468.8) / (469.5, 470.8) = 0.046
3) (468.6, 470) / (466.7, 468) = 0.044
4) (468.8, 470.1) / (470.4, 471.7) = 0.016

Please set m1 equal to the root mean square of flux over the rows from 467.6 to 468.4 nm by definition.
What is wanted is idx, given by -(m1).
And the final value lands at -31.2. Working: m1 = 31.2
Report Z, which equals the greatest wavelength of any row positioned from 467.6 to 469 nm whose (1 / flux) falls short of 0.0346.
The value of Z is 468.954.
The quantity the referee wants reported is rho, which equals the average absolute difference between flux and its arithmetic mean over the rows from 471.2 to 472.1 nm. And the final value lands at 0.1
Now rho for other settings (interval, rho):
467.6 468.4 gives 1.1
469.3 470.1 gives 0.3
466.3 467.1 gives 1.0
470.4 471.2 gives 0.0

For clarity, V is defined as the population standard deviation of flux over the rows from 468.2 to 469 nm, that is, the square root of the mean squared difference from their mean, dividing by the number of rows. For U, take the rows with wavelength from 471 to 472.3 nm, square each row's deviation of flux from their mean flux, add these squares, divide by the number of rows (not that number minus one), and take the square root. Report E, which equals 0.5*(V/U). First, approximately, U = 0.2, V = 1.0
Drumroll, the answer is 2.5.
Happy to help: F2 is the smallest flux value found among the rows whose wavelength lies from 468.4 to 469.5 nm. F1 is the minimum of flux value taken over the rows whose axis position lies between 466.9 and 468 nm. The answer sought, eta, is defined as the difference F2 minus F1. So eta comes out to 0.7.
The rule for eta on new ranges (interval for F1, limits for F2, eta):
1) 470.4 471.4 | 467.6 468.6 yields 1.0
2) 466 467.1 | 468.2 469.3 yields 2.6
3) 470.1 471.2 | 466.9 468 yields 0.5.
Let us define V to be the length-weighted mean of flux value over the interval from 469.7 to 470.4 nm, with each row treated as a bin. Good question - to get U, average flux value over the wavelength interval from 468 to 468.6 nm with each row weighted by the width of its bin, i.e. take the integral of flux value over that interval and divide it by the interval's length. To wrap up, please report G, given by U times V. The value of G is 960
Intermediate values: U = 32.5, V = 29.5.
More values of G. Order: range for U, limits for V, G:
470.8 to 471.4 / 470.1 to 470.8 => 838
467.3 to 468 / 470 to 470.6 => 872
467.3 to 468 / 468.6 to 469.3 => 919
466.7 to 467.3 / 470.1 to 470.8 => 882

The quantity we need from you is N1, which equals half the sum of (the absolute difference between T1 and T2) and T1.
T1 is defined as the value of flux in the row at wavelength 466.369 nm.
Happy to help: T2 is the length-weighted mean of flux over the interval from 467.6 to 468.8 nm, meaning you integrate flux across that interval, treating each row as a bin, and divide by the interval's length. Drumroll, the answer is 15.8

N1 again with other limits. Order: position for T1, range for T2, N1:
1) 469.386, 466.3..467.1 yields 15.5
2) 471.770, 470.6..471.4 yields 14.4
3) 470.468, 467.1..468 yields 15.0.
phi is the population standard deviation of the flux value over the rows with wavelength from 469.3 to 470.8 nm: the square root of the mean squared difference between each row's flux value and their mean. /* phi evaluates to 0.60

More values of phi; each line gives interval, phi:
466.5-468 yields 0.53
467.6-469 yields 1.14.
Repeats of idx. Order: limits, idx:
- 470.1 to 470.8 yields -29.0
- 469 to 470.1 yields -30.1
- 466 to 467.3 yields -29.3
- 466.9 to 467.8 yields -29.9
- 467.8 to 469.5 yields -31.3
